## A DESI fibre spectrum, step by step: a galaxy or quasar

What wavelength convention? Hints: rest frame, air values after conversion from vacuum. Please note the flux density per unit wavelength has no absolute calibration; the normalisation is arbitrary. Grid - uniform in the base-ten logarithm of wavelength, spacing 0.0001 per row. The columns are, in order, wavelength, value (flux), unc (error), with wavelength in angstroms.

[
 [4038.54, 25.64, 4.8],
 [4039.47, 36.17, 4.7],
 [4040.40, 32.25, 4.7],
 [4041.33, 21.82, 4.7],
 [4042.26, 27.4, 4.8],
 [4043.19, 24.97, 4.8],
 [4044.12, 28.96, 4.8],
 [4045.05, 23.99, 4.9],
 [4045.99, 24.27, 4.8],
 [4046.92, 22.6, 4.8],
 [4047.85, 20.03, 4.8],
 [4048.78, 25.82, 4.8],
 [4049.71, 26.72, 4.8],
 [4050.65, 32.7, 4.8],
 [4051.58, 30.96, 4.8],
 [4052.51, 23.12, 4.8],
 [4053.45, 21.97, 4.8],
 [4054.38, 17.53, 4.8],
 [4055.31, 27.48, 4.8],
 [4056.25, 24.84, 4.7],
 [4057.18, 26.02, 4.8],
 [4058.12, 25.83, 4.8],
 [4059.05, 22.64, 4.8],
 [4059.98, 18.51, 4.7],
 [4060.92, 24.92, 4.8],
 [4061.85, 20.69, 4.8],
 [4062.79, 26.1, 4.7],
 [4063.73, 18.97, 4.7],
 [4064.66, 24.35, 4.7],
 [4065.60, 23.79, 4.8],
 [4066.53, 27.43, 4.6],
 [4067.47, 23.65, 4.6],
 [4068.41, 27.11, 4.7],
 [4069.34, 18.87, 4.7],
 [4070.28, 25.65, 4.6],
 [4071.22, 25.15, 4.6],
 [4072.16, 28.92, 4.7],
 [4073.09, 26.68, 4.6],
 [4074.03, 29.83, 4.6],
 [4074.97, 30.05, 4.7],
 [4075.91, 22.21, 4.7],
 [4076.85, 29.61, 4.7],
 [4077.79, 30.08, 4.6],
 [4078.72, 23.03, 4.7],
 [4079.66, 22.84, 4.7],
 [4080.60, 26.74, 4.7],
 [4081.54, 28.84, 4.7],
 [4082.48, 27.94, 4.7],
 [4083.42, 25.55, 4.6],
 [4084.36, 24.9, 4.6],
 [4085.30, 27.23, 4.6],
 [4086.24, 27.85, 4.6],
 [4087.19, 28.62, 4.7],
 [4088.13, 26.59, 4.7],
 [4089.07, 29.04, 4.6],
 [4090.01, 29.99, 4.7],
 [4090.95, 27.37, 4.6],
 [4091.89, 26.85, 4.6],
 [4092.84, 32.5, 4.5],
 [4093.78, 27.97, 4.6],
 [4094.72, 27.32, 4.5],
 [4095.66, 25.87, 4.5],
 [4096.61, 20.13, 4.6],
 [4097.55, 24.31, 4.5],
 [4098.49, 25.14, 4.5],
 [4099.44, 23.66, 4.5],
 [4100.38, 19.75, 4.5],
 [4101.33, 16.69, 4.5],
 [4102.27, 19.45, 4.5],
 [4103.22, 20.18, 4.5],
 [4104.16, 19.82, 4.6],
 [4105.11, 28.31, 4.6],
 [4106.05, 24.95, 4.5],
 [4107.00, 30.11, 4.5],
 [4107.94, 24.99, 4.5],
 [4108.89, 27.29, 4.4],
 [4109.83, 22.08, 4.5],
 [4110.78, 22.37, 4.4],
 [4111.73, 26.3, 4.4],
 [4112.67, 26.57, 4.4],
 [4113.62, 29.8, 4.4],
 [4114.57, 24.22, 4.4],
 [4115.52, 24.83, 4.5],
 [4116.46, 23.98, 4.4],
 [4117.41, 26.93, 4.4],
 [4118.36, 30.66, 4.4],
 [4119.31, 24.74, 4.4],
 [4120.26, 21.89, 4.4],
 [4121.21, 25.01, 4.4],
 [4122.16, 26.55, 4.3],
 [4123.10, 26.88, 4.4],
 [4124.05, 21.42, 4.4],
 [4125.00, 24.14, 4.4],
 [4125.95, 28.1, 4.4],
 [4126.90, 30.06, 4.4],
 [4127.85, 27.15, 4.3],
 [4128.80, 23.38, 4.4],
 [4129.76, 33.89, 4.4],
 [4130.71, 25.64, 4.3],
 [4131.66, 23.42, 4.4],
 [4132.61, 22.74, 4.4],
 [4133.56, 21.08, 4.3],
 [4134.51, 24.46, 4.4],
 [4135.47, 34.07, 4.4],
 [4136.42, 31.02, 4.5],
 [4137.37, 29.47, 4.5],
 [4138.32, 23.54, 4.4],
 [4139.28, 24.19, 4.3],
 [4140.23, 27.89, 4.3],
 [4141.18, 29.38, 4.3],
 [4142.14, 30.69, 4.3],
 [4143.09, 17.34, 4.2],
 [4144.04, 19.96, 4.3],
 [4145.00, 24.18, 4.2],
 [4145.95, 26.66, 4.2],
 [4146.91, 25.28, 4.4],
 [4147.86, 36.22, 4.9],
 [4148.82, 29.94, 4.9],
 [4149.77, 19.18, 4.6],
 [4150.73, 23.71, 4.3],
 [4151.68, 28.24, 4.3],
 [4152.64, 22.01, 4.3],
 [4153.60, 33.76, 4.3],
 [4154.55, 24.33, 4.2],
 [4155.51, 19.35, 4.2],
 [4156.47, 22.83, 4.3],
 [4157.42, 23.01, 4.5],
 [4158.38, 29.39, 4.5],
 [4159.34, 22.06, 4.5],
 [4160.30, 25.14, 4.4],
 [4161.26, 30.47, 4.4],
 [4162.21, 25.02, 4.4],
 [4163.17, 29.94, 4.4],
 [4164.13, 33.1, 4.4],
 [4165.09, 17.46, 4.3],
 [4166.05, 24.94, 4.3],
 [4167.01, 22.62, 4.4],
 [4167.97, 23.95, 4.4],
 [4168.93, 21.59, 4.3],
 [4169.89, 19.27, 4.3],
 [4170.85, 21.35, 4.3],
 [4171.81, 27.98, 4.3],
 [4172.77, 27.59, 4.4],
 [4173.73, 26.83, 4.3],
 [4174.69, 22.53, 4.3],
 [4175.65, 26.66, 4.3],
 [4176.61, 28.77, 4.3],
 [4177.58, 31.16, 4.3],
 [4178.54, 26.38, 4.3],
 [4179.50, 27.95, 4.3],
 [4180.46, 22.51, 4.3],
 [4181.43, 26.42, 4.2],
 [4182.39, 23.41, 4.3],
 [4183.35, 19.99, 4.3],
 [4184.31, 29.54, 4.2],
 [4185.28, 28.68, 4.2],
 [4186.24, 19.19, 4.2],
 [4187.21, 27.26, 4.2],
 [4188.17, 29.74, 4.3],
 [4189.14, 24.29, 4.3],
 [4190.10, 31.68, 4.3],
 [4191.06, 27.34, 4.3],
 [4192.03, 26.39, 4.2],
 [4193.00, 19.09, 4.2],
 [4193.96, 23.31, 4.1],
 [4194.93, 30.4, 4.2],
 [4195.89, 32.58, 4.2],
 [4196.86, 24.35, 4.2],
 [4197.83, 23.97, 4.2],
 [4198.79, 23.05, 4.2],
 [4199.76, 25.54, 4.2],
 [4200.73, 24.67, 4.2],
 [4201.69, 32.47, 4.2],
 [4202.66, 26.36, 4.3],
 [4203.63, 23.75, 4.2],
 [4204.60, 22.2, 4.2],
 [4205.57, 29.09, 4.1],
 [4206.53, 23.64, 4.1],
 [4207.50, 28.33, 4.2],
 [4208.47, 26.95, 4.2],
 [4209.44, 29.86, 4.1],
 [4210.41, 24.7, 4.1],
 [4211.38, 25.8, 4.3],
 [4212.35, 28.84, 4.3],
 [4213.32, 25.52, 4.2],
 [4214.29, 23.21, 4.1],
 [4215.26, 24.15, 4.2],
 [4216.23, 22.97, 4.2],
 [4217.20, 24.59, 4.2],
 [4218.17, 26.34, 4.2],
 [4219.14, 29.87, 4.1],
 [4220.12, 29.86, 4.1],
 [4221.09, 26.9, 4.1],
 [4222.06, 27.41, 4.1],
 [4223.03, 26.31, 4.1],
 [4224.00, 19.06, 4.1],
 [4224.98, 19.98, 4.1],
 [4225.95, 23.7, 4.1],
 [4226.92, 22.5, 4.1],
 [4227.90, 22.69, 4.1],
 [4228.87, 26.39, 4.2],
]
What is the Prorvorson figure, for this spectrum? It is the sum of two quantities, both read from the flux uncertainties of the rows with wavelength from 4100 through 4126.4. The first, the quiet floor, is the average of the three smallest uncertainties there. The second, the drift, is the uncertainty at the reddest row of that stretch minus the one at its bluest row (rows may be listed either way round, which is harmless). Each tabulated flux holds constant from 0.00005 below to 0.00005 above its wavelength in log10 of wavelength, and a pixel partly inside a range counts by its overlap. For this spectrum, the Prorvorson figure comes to 4.3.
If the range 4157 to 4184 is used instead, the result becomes 4.1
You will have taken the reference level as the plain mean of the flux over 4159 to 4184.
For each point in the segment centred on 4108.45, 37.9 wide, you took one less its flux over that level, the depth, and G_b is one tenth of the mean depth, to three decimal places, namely 0.000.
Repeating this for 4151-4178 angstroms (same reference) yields -0.001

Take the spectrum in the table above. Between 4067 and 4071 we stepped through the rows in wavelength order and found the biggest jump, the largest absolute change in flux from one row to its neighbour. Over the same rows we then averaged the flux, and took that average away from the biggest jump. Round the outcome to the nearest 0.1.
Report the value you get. -15.6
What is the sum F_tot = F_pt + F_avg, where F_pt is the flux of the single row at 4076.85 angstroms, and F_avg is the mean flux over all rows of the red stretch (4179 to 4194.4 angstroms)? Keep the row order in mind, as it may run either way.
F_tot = 55.0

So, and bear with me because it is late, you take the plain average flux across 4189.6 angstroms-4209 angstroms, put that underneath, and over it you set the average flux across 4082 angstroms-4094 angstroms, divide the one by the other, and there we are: 1.06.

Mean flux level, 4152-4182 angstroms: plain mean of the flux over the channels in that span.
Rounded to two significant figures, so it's 25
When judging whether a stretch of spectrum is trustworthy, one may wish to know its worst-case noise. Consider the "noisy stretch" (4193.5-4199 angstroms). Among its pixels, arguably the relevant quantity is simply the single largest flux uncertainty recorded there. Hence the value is 4.20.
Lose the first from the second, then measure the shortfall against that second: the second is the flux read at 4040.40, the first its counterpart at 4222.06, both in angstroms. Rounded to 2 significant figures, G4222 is 0.15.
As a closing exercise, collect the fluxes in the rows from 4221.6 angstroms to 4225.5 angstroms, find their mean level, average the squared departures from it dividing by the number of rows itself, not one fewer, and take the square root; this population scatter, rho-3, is 3.7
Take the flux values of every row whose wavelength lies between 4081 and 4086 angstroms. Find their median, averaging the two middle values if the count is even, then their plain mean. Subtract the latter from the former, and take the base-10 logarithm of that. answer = -0.5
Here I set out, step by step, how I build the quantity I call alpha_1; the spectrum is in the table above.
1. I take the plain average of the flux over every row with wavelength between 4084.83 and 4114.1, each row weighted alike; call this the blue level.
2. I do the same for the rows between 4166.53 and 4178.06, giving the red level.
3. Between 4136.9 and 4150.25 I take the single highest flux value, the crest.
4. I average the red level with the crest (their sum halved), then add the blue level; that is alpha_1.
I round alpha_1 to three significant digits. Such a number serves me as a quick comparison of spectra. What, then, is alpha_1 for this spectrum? 56.1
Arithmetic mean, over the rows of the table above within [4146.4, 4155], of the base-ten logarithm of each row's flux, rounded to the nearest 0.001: 1.423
